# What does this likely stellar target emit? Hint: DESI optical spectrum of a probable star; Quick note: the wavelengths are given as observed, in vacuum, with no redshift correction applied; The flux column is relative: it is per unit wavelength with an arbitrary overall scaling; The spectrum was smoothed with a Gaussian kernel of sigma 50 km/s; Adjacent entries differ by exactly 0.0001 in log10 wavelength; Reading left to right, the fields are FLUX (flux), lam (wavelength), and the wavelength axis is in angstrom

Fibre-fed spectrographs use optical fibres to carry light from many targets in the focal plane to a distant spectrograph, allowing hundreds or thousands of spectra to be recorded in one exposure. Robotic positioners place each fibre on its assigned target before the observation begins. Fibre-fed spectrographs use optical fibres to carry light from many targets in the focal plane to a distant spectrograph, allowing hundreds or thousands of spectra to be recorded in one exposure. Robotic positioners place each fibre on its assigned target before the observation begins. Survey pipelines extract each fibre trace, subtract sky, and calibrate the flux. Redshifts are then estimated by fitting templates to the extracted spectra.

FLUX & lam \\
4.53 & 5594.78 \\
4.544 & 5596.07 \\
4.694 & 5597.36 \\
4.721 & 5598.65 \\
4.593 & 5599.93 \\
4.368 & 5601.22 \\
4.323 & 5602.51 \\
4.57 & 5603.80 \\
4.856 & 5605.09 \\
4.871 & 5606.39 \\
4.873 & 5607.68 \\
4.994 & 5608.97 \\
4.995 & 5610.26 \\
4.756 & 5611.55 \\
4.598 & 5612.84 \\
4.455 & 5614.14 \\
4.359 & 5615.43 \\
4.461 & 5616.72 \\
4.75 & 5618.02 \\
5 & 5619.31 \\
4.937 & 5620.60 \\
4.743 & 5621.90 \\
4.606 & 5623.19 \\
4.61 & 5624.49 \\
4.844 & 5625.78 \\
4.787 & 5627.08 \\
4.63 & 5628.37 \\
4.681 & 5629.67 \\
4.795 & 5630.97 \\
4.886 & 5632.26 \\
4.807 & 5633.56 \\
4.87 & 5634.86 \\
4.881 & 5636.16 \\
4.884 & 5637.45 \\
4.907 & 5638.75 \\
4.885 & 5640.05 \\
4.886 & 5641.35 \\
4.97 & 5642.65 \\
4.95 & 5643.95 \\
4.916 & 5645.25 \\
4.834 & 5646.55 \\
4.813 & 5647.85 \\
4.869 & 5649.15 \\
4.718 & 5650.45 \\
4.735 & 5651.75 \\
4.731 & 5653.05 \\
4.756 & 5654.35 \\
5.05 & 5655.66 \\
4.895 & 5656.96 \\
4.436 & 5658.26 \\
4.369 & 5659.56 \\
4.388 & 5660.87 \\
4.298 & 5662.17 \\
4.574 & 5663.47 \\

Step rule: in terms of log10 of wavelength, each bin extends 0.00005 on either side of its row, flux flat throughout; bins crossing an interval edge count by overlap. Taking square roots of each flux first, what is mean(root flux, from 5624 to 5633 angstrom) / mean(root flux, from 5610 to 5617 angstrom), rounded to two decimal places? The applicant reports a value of 1.02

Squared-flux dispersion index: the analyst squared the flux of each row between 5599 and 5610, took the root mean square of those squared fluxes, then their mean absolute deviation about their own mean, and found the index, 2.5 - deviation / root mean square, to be 2.41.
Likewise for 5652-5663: 2.40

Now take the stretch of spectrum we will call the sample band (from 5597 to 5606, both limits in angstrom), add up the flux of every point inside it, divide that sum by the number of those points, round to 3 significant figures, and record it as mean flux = 4.59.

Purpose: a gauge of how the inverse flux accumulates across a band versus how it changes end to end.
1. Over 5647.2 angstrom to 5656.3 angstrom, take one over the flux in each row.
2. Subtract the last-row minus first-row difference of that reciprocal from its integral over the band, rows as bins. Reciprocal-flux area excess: 1.90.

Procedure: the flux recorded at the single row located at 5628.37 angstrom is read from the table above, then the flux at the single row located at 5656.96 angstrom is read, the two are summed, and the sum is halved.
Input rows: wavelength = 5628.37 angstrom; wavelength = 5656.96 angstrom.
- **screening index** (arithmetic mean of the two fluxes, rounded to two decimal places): 4.76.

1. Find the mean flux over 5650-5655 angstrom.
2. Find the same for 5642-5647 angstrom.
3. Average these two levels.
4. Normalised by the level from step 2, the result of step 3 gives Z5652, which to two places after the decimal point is 0.98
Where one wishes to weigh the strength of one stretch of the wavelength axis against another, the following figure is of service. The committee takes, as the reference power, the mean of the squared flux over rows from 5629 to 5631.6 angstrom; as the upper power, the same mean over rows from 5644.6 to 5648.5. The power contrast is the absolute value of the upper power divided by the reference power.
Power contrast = 1.05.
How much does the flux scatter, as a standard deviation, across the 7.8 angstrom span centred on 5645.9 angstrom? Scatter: 0.06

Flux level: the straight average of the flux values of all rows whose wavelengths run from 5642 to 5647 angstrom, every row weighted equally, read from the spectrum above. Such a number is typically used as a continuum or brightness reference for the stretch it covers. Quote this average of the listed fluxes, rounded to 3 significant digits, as 4.92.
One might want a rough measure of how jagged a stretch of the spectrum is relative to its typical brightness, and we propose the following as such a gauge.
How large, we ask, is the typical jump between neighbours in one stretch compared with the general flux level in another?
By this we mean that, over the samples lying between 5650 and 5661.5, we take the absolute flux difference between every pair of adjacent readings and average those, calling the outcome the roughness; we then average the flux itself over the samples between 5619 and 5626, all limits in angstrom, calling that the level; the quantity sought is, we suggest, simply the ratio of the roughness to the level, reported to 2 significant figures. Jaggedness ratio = 0.027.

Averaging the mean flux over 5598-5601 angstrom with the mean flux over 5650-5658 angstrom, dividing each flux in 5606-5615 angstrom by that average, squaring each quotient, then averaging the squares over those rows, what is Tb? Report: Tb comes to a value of 1.03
